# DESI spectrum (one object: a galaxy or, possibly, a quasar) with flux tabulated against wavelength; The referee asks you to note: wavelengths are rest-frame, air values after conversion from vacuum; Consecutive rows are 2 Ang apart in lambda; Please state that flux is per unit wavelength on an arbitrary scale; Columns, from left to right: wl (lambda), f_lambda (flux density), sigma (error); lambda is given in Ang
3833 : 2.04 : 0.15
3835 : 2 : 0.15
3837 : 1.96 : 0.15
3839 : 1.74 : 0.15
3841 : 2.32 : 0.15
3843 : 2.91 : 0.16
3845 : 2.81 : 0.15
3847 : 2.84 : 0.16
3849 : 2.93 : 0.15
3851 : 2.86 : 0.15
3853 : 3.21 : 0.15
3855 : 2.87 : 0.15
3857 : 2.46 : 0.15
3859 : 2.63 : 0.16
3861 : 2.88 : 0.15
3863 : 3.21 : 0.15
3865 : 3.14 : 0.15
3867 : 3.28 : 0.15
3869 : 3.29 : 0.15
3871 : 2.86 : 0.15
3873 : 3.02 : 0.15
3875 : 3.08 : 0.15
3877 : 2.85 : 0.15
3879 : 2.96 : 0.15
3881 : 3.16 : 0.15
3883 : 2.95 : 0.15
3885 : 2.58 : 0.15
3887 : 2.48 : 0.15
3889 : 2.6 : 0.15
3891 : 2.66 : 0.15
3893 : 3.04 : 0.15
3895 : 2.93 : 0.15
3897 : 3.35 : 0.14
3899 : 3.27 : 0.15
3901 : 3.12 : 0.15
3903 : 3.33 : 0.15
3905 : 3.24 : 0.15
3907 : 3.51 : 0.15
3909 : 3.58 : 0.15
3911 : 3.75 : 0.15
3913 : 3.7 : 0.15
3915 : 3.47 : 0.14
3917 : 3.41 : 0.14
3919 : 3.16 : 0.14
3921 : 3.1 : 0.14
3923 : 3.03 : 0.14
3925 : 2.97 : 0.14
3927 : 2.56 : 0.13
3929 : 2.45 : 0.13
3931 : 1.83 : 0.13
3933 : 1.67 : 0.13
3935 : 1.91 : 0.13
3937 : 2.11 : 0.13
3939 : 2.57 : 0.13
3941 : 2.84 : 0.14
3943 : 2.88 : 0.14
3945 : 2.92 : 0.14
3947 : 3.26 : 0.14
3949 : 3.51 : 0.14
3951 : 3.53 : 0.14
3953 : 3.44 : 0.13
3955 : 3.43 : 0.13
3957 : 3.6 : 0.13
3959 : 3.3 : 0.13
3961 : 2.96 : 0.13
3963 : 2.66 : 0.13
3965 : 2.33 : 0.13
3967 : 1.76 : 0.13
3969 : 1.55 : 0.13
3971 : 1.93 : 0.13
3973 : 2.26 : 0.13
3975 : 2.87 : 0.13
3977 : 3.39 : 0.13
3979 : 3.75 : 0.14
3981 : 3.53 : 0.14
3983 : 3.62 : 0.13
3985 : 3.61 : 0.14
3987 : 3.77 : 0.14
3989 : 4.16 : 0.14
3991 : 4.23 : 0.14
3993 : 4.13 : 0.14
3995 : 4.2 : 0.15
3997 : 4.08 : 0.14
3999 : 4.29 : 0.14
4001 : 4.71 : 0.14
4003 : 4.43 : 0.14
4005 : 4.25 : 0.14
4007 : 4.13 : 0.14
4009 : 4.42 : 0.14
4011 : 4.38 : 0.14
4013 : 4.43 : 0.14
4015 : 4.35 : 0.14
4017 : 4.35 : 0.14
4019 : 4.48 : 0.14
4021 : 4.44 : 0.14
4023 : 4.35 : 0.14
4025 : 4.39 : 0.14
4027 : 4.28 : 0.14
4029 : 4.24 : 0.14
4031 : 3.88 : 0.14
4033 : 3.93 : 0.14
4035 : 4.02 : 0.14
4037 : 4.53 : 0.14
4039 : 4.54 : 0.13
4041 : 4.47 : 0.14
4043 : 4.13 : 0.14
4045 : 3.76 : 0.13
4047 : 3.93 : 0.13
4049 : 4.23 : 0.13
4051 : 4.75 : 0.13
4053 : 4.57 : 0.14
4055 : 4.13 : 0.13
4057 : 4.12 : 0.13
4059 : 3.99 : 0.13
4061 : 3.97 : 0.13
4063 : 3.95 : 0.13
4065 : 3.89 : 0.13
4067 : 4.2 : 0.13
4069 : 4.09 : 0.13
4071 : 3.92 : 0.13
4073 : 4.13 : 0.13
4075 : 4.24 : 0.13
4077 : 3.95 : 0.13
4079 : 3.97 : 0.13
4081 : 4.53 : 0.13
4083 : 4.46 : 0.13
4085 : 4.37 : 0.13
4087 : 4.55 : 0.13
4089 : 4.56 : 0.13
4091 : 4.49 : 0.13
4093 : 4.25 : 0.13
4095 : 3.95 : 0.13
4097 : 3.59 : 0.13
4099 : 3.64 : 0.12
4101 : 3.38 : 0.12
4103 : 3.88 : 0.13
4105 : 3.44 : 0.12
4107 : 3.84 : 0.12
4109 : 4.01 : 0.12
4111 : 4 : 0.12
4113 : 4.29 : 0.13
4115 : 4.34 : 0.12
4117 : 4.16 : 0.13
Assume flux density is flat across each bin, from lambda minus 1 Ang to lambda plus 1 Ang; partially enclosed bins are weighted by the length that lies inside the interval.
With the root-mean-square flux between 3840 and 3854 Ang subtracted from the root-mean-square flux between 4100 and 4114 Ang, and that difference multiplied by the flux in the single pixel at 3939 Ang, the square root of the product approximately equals 1.6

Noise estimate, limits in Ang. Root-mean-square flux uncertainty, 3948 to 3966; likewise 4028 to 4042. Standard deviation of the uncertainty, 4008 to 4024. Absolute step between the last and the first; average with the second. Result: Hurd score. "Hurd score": 0.135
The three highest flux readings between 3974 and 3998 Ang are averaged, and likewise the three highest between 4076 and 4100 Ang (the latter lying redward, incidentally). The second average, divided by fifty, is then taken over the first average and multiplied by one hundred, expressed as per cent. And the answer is 2.2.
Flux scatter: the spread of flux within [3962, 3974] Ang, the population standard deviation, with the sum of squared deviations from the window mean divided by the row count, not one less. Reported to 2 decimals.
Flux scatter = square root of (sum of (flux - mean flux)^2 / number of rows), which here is 0.37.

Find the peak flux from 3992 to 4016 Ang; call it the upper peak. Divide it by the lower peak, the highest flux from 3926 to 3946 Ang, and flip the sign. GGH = -1.61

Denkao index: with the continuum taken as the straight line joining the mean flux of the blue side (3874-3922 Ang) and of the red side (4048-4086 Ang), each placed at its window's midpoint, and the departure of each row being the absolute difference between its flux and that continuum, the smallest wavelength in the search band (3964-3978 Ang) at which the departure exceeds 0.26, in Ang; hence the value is 3965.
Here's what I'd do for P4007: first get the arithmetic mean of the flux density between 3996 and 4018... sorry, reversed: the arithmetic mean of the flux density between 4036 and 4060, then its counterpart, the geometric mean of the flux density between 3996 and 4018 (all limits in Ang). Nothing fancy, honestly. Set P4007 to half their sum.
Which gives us 4.3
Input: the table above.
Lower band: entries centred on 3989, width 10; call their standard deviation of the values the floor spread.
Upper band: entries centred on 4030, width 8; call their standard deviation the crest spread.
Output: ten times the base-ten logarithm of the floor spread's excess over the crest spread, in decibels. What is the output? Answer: -12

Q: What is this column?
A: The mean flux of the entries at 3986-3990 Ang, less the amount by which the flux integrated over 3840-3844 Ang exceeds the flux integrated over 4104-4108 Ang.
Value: 8.1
